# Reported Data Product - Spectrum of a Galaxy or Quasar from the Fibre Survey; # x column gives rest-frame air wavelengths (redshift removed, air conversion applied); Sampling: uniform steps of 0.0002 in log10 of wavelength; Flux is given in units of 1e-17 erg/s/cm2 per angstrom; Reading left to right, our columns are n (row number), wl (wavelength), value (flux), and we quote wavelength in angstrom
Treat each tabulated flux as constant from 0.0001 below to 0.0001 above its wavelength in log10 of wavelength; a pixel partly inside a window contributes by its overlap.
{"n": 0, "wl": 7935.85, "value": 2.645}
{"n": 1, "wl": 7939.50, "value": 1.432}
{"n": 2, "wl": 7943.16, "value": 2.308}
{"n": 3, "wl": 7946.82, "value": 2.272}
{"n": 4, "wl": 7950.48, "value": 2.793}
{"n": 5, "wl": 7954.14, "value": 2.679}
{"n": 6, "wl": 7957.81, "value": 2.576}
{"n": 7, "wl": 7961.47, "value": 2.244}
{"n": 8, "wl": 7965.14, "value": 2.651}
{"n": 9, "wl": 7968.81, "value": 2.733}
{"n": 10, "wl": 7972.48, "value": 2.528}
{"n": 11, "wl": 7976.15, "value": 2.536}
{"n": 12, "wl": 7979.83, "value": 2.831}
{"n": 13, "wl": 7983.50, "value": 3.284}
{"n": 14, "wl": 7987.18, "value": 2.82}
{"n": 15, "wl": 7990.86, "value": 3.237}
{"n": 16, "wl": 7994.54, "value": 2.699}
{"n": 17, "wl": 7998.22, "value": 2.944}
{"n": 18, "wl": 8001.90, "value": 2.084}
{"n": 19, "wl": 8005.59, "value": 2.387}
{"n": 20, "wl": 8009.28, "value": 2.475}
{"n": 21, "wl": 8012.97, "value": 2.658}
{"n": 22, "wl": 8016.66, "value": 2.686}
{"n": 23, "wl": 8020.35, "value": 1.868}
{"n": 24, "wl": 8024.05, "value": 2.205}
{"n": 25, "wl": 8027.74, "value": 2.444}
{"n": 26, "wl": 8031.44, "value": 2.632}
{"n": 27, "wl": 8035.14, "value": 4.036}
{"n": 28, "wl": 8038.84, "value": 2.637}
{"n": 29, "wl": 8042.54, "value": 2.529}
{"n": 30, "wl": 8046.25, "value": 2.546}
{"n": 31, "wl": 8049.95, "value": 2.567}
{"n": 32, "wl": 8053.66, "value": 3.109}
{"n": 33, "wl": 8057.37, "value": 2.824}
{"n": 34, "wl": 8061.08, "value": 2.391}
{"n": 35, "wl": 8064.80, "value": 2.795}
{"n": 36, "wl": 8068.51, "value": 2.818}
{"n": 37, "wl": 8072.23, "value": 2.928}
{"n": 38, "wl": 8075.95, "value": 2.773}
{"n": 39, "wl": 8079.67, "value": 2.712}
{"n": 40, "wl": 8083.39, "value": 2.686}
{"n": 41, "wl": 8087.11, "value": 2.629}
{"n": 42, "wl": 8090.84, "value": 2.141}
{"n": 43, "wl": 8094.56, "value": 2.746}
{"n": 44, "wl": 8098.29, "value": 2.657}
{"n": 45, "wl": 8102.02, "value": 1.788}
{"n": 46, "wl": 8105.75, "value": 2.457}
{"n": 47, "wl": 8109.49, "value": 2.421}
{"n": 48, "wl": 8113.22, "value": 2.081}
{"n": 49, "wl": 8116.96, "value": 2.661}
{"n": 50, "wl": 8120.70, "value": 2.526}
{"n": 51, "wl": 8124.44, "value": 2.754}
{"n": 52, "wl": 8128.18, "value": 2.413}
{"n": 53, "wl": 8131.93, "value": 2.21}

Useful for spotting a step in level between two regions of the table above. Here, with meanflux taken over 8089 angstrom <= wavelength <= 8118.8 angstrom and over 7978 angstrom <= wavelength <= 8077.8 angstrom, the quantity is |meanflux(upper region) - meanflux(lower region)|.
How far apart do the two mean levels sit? 0.342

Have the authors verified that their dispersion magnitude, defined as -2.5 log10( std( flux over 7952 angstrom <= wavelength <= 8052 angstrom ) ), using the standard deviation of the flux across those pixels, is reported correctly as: 1.0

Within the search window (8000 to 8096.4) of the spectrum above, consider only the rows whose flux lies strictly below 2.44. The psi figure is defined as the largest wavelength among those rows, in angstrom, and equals 8090.84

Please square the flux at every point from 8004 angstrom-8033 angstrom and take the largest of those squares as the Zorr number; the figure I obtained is 7.2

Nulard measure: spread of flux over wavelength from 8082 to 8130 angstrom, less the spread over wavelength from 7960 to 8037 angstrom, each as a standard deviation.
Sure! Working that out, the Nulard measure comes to -0.17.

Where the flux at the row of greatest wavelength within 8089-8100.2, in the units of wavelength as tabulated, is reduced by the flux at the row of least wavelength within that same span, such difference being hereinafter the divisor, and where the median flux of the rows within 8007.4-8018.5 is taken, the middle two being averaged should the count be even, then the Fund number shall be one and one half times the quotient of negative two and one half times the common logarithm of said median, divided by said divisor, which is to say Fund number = -3.1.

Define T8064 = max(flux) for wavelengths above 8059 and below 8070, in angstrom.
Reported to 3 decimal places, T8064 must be 2.818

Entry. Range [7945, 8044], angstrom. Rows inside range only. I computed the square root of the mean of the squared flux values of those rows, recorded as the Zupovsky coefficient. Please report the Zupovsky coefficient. 2.68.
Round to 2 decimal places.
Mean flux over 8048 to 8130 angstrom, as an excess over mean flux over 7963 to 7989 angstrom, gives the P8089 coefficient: -0.18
